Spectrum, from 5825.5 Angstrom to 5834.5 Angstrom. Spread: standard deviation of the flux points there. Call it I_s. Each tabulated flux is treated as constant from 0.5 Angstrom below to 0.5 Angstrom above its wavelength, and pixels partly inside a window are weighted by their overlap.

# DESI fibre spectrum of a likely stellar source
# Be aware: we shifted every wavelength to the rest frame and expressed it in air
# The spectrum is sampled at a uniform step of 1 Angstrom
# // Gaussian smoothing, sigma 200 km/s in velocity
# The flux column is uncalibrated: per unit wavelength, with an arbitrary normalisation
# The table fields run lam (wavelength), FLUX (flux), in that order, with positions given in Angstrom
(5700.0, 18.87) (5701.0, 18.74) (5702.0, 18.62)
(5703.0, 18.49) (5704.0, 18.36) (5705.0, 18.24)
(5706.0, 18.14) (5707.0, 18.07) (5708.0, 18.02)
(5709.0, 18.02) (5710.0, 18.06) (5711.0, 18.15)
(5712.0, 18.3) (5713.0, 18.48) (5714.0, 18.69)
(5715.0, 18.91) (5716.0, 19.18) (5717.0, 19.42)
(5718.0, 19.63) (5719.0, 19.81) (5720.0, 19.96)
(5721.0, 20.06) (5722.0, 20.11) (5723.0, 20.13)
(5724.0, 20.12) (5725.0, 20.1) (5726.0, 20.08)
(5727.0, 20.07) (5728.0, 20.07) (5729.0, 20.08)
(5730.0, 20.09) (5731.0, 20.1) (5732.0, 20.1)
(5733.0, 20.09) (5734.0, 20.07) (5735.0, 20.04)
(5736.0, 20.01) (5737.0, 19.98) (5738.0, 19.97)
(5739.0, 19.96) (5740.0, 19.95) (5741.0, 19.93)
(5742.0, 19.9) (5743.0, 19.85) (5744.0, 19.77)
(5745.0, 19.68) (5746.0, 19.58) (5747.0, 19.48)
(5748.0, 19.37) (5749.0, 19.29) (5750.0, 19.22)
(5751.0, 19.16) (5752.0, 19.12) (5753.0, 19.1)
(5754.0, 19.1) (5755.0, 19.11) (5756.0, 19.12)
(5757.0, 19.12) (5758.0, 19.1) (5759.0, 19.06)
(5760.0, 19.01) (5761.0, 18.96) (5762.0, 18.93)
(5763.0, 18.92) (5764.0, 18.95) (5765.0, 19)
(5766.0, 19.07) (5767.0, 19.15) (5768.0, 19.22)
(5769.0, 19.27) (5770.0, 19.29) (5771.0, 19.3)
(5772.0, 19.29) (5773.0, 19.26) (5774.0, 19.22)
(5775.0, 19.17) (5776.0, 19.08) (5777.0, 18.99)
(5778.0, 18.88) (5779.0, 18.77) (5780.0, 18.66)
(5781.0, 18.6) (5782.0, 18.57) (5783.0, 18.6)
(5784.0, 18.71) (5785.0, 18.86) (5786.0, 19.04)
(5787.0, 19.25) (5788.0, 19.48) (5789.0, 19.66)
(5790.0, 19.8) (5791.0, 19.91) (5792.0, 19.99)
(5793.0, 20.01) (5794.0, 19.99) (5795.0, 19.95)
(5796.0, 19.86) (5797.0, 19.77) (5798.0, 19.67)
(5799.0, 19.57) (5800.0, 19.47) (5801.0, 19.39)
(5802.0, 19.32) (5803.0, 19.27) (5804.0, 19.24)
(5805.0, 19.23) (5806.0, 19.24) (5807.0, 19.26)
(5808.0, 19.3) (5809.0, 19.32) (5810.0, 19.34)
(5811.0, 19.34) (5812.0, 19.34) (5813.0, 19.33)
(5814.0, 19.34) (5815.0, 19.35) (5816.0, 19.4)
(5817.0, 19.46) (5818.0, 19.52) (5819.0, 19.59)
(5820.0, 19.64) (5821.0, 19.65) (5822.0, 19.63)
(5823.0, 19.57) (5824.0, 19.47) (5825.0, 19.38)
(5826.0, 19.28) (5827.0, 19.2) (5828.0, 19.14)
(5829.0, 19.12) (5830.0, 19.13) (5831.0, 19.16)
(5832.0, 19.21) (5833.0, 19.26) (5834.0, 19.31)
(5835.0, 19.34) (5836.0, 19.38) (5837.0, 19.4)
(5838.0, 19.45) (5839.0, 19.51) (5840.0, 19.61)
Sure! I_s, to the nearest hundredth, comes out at 0.07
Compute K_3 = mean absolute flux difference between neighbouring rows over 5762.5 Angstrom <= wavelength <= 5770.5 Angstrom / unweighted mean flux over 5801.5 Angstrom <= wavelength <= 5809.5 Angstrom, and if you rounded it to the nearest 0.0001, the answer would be 0.0027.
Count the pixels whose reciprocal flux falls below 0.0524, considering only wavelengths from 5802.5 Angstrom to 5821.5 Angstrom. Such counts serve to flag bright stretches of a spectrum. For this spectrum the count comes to 19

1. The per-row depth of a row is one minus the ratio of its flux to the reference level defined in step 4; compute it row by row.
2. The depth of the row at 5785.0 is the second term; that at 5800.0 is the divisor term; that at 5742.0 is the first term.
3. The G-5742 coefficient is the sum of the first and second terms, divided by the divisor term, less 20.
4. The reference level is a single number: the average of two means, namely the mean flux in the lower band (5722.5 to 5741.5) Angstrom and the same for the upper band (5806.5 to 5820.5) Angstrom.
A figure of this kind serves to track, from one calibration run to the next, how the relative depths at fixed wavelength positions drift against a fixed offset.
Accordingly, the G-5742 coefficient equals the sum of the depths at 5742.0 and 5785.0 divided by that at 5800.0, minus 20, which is -17.3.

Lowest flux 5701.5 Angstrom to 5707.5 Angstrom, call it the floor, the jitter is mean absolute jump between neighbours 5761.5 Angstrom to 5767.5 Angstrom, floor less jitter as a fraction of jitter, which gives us 375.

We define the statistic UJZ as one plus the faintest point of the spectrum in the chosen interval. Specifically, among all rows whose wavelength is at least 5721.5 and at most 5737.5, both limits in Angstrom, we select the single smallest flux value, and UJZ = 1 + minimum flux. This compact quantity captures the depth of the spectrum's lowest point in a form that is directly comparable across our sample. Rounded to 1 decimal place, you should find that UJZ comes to 21.0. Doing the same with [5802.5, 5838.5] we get 20.1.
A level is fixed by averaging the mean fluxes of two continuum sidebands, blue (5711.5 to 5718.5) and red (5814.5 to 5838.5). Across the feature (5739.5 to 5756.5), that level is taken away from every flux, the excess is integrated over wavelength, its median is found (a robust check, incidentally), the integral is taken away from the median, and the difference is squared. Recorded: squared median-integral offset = 23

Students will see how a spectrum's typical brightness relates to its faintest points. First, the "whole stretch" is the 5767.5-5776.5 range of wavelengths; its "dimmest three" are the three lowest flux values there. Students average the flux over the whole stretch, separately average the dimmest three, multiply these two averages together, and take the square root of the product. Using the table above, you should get 19.2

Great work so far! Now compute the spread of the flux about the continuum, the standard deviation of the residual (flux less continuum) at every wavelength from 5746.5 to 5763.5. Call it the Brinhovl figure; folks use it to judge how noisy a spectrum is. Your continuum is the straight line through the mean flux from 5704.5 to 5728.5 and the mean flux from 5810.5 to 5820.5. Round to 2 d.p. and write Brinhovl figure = 0.16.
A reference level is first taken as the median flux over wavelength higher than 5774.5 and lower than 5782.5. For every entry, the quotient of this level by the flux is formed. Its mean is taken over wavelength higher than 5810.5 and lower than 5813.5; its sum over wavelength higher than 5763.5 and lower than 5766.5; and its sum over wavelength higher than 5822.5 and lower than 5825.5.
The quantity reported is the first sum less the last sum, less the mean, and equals -0.90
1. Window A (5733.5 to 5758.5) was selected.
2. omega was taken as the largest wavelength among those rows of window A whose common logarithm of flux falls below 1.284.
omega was 5758.0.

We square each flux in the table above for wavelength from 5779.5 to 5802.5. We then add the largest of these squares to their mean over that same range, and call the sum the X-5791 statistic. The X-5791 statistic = 777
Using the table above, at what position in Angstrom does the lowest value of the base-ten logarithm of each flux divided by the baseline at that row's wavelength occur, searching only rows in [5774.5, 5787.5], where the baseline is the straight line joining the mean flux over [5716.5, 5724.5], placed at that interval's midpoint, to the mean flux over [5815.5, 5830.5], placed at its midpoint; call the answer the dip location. 5782.0 Angstrom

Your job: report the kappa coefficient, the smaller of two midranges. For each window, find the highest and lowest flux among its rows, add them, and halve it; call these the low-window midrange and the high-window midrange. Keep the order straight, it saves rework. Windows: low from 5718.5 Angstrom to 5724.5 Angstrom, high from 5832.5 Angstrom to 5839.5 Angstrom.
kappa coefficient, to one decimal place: 19.4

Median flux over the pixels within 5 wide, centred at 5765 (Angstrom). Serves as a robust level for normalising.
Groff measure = 19.0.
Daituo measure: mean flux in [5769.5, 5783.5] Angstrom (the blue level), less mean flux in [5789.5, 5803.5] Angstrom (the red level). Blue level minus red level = -0.7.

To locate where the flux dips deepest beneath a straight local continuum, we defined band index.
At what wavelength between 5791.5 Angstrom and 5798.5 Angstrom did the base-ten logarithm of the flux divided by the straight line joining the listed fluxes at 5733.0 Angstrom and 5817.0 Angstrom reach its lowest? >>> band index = 5798.0 Angstrom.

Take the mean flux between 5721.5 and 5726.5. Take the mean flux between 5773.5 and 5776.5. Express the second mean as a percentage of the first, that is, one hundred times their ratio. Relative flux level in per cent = 95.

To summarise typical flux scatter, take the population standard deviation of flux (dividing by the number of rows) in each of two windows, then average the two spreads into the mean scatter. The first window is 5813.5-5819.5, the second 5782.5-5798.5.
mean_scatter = 0.28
